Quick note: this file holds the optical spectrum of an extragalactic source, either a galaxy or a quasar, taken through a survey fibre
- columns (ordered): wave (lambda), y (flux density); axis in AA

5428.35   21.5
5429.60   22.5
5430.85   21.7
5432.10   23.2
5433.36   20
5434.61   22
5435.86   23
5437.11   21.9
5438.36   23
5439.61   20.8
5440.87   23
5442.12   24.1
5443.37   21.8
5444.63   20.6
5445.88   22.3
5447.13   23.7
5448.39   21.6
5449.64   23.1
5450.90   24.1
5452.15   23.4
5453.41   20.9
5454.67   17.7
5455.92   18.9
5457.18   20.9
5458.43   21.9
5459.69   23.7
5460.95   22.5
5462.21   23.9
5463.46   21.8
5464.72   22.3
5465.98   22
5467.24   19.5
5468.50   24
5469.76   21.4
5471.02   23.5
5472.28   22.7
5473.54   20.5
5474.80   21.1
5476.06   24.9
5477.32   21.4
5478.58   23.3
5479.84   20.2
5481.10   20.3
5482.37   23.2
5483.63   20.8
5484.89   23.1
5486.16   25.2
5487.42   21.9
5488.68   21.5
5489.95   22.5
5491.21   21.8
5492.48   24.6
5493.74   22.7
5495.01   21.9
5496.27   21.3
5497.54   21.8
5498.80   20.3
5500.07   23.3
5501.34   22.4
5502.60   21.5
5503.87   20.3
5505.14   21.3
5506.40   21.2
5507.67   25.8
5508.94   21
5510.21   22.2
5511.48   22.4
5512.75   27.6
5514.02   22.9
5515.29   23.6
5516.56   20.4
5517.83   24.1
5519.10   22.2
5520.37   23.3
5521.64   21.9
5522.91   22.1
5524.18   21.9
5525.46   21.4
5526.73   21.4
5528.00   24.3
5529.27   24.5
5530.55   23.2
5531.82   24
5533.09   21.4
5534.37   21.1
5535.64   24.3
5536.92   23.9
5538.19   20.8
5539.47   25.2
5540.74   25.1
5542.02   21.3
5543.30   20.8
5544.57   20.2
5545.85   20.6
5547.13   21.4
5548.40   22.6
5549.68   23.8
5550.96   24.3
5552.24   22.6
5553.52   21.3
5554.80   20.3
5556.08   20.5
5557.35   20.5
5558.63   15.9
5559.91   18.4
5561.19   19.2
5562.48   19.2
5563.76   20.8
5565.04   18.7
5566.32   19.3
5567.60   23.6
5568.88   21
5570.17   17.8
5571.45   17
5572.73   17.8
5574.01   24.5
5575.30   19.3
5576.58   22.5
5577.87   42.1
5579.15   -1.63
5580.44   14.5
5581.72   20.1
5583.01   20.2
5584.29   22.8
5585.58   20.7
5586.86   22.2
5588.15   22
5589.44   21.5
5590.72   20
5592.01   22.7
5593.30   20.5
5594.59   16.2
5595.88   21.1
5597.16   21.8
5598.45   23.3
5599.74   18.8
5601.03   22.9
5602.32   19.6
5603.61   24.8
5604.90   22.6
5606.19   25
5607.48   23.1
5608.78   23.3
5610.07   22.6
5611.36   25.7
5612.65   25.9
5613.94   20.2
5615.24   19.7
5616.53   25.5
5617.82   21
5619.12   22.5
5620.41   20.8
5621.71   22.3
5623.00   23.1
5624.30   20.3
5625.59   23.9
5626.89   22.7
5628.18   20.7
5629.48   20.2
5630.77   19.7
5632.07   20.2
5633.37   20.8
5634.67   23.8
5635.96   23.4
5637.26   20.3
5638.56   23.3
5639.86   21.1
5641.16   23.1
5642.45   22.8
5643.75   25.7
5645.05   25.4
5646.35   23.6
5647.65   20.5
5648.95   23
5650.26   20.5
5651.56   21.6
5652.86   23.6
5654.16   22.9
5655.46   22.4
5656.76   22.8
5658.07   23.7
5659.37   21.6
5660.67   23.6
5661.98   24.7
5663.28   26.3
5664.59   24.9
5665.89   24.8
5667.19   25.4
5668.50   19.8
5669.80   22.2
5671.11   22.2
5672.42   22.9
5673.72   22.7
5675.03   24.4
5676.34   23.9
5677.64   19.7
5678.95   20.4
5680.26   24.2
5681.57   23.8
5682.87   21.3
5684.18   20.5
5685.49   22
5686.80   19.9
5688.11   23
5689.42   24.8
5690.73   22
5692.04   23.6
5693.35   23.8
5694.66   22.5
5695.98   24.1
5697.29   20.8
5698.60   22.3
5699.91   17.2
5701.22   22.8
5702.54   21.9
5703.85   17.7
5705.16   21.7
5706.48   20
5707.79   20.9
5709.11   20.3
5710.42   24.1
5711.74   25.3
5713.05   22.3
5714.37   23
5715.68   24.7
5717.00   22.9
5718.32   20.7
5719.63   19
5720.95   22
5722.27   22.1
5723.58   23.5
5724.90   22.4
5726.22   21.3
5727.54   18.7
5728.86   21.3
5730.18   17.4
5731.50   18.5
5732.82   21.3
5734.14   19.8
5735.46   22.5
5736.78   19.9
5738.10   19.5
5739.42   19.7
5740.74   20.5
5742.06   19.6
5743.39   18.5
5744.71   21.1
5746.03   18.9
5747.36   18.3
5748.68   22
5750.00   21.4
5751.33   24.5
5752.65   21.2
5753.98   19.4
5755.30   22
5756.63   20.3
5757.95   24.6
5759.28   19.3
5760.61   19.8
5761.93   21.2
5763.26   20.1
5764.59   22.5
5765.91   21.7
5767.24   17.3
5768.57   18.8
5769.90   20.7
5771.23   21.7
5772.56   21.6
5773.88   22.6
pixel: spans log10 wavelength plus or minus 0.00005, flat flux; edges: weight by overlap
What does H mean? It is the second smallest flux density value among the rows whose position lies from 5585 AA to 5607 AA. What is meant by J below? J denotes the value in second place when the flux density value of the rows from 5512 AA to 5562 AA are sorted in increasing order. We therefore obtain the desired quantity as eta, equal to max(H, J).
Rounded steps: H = 18.8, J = 18.4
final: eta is 18.8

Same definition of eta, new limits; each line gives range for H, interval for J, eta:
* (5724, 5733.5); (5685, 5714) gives 18.5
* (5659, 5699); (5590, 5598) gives 20.0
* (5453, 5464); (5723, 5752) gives 18.9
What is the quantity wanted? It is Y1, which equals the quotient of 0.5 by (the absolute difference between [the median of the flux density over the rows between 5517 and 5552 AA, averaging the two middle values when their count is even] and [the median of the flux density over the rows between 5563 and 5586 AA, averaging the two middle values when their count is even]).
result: 0.2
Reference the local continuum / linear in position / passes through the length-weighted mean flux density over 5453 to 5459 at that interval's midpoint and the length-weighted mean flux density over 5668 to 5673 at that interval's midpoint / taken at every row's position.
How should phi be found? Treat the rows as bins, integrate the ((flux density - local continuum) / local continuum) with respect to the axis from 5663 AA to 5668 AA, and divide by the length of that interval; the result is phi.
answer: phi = 0.154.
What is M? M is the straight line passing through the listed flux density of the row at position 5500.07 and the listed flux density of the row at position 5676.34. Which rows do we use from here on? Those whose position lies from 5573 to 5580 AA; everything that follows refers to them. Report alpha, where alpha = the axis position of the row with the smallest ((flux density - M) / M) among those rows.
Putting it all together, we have 5579.15 AA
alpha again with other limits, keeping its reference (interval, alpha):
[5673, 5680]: 5677.64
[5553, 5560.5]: 5558.63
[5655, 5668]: 5659.37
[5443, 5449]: 5444.63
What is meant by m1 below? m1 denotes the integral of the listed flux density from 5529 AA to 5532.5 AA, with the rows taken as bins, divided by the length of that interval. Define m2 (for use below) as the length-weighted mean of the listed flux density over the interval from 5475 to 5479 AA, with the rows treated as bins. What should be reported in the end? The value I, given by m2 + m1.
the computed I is 46.8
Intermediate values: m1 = 23.8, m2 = 23.0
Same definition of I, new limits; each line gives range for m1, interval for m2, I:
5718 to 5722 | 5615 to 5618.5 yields 43.1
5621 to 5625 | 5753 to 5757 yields 42.5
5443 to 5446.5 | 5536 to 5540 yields 44.8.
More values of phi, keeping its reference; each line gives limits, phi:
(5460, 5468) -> 0.100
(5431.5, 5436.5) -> 0.111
